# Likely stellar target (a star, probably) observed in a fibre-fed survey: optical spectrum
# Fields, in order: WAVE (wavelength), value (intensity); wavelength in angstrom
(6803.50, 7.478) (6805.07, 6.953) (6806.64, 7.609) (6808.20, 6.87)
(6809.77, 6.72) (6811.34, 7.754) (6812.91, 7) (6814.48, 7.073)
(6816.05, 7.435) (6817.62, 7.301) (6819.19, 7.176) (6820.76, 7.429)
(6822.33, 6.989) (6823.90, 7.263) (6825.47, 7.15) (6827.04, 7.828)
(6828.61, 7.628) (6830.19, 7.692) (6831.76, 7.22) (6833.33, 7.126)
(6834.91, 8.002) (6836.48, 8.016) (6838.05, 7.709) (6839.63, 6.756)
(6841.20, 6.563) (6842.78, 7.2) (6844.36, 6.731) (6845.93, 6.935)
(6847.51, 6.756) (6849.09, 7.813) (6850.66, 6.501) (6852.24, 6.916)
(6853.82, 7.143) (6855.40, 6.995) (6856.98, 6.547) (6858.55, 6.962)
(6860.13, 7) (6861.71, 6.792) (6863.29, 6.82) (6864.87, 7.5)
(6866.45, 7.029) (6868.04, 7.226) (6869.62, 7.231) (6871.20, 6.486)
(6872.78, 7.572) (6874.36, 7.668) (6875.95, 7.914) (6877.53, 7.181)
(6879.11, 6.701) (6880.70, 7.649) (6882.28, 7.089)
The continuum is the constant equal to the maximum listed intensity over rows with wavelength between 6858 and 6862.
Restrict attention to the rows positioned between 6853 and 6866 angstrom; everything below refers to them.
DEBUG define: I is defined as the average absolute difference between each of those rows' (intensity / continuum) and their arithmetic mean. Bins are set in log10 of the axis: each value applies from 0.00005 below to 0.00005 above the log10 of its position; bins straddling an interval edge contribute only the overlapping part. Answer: 0.027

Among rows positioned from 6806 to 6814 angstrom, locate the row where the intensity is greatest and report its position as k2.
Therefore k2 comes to 6811.34 angstrom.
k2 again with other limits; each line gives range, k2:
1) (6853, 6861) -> 6853.82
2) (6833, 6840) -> 6836.48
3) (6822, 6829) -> 6827.04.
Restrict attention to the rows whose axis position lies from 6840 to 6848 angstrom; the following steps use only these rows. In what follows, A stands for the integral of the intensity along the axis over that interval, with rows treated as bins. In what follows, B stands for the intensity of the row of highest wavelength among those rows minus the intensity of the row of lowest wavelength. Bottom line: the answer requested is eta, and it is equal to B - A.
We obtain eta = -54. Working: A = 55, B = 0.2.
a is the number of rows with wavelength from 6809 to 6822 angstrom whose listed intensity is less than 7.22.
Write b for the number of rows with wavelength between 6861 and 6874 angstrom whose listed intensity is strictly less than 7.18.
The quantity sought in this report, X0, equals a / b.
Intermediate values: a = 4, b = 4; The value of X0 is 1.0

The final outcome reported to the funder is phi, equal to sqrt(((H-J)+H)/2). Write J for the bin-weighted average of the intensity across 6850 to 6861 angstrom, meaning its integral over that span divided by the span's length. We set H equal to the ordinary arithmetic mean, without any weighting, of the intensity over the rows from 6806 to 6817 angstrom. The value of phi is 1.94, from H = 7.21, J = 6.87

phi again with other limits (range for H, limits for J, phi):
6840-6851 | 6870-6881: 1.81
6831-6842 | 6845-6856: 1.96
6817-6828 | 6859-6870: 1.94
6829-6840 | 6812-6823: 1.97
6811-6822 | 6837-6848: 1.95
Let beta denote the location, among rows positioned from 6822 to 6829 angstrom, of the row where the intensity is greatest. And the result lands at 6827.04 angstrom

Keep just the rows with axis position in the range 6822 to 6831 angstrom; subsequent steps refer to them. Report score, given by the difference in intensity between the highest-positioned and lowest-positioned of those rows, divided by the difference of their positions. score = 0.09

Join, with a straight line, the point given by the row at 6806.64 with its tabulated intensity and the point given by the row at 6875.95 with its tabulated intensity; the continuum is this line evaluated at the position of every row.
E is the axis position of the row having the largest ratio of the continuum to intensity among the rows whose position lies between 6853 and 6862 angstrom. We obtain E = 6856.98 angstrom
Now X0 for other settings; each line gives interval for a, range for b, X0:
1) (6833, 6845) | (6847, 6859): 0.7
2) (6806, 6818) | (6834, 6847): 1.0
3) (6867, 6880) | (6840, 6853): 0.5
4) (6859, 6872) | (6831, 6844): 1.7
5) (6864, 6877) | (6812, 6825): 0.5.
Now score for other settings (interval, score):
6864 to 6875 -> 0.02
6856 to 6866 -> 0.12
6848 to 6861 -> -0.07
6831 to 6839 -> 0.08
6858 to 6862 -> -0.05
